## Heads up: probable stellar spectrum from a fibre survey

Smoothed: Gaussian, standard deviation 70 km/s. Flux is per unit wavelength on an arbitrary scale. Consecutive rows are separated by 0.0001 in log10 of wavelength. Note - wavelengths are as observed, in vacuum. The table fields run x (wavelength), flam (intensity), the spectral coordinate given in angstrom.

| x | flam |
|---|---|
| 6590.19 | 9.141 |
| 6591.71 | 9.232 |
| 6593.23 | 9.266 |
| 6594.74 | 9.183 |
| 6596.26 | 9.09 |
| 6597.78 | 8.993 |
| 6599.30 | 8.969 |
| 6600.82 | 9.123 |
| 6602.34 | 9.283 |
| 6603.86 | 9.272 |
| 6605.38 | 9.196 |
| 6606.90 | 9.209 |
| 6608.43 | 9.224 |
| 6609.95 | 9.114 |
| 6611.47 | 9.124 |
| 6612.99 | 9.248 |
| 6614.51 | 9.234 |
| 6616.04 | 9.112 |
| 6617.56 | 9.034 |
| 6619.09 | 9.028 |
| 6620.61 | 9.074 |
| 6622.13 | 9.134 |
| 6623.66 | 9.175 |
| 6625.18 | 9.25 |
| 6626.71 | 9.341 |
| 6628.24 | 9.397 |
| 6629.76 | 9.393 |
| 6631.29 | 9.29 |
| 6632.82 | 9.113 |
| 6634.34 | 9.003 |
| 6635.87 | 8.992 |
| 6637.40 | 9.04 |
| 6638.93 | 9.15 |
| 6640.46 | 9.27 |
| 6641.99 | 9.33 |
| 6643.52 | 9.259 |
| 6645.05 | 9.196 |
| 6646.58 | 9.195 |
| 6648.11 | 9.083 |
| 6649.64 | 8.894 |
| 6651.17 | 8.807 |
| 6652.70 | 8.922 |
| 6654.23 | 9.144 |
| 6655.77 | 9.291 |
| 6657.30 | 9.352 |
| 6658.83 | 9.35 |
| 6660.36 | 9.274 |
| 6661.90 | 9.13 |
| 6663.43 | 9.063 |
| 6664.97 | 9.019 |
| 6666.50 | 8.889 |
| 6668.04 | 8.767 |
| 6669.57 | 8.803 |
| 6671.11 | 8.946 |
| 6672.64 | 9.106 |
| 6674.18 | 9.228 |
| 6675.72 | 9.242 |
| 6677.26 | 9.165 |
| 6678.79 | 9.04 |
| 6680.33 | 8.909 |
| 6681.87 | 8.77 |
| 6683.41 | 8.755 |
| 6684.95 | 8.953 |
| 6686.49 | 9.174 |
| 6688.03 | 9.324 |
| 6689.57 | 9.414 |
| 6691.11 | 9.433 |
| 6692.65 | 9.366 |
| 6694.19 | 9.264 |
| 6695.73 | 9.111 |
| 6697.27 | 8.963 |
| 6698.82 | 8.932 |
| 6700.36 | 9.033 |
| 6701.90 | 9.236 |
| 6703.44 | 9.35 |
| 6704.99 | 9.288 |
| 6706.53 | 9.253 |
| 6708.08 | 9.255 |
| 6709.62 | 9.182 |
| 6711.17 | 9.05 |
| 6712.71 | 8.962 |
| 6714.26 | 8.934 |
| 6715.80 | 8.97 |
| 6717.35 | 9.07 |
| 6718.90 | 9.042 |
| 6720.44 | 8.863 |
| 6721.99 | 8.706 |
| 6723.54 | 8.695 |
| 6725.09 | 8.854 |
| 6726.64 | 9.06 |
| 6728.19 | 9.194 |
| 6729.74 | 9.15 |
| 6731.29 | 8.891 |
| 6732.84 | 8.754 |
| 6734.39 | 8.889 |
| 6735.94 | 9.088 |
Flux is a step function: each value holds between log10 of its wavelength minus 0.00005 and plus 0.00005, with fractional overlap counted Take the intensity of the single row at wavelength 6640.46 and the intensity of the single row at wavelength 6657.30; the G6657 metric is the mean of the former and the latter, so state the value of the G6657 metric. 9.31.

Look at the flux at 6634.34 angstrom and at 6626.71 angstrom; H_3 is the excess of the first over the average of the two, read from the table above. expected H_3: -0.2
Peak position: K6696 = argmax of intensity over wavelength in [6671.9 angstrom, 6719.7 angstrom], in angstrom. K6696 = 6691.11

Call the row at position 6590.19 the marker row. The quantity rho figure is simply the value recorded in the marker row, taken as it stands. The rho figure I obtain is 9.141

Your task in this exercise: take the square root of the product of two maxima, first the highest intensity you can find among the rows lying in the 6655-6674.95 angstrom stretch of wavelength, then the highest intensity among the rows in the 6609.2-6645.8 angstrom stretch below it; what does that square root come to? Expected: 9.37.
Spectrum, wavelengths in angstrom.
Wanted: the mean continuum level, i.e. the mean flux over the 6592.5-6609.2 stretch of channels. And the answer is 9.16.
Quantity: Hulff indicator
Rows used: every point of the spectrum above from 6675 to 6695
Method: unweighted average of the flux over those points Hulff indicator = 9.14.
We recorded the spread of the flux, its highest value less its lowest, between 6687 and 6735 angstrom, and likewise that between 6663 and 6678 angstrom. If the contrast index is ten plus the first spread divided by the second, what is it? 11.6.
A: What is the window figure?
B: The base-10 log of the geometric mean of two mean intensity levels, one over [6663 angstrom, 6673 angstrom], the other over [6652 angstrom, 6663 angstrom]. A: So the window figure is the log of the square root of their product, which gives 0.958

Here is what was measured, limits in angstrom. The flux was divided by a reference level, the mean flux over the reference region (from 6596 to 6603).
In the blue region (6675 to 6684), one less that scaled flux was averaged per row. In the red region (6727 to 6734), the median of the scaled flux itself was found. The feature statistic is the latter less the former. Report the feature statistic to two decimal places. 0.98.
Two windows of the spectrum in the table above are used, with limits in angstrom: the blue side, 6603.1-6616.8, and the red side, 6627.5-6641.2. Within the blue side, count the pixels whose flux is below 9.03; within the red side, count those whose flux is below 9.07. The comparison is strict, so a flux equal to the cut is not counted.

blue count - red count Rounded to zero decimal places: -3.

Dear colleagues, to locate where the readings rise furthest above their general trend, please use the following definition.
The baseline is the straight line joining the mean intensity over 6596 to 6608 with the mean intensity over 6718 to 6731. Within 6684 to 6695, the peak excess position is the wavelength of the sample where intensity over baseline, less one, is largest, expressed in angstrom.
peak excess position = 6691.11 angstrom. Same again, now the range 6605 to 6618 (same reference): 6612.99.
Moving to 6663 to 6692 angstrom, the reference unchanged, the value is 6691.11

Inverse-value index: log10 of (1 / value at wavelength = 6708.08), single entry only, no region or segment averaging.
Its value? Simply -0.966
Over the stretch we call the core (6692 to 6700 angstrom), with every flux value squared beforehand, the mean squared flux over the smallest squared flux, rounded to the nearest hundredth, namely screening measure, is 1.04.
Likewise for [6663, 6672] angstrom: 1.03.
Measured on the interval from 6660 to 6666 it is 1.02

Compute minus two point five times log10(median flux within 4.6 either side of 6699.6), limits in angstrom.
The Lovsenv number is -2.39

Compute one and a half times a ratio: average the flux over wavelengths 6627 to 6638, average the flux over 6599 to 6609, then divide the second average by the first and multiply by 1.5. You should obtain 1.50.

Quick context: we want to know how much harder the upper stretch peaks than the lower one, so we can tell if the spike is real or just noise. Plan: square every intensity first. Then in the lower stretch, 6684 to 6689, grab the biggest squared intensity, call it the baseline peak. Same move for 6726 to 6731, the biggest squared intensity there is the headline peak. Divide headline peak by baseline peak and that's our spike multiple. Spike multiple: 0.97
